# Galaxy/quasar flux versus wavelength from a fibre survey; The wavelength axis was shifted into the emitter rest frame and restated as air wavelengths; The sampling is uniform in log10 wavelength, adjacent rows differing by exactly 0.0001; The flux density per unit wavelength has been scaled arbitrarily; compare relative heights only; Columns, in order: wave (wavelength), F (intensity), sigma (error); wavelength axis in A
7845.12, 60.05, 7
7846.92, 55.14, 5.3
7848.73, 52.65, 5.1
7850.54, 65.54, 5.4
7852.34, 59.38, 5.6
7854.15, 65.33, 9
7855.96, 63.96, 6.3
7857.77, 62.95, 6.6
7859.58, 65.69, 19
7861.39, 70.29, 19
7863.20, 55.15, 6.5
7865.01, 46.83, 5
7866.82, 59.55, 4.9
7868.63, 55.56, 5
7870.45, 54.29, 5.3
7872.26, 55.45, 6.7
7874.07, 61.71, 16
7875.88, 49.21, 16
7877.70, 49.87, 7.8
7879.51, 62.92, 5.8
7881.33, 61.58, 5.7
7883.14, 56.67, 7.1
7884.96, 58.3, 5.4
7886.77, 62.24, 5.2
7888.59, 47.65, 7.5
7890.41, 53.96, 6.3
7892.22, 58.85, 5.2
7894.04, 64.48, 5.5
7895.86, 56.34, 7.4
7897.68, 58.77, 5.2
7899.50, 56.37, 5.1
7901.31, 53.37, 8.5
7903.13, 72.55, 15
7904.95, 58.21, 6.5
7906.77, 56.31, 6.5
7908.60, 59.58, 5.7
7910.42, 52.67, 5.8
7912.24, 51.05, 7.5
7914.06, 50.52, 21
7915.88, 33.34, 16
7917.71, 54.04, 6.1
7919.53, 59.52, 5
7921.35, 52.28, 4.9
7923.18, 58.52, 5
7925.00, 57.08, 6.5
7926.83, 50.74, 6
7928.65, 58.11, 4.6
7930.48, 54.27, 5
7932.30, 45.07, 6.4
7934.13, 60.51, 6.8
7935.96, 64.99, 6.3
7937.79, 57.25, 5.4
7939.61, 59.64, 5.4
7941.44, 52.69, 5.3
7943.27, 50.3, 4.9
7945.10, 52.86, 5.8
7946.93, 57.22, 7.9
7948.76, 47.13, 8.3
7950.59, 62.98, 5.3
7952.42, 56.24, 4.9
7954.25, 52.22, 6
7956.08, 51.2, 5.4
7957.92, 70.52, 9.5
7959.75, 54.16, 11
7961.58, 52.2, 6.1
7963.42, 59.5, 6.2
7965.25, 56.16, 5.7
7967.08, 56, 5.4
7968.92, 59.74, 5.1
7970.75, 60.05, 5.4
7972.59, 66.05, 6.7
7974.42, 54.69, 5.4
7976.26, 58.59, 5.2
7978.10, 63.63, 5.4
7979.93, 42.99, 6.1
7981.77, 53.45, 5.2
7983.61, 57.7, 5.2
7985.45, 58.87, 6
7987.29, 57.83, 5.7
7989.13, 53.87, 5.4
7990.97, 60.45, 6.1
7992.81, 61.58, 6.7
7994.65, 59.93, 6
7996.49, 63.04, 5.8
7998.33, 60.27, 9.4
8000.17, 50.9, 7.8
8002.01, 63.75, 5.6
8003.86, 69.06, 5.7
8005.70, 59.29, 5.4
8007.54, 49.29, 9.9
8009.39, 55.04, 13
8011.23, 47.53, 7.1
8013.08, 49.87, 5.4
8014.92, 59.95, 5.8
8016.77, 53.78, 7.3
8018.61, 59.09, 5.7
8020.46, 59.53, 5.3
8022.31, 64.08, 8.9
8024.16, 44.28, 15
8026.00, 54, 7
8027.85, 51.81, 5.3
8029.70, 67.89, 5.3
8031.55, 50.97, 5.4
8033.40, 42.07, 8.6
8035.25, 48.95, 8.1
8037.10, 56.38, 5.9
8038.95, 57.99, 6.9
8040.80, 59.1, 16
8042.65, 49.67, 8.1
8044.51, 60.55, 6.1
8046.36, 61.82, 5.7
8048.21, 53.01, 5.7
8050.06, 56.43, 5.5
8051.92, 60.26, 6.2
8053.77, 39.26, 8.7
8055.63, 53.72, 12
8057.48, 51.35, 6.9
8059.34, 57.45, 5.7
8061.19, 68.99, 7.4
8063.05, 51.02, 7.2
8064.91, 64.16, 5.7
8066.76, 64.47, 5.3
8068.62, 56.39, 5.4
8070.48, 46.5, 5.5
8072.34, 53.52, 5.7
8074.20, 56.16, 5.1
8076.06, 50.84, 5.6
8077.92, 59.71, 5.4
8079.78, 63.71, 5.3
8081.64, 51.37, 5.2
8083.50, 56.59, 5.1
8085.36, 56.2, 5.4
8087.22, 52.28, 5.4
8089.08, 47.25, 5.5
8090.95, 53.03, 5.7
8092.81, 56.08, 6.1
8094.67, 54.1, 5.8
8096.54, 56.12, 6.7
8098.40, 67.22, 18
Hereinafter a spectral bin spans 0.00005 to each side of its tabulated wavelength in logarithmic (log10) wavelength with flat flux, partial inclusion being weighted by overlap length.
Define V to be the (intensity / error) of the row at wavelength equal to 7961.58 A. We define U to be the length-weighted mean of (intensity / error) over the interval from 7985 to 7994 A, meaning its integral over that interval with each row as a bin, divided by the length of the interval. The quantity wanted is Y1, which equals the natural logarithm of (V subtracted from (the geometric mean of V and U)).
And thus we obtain -0.5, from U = 9.8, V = 8.6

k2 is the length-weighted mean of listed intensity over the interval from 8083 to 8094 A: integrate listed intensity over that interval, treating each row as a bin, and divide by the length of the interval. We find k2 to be 53.5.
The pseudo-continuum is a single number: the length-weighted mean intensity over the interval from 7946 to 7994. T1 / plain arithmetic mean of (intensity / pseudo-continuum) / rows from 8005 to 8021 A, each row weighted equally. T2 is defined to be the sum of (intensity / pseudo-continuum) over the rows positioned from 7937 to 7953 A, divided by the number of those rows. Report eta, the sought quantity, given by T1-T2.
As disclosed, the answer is -0.01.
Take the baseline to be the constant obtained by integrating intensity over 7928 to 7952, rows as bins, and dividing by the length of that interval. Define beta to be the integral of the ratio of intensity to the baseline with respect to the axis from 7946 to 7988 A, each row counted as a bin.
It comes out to 43 A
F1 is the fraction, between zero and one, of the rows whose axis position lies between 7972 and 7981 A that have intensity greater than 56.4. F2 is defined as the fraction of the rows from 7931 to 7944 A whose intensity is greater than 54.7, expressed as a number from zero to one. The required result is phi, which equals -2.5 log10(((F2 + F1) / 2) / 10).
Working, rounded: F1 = 0.60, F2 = 0.57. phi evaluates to 3.08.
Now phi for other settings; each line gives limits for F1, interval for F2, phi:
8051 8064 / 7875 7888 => 3.11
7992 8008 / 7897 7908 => 2.73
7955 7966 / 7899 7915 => 3.38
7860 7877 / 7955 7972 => 3.25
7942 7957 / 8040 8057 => 3.49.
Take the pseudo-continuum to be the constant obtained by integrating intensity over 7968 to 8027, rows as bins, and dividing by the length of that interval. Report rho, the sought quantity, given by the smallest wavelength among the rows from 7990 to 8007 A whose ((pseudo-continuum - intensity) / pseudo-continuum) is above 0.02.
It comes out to 8000.17 A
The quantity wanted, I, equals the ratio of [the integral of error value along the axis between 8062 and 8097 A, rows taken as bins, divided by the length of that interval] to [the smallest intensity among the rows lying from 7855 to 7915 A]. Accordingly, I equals 0.120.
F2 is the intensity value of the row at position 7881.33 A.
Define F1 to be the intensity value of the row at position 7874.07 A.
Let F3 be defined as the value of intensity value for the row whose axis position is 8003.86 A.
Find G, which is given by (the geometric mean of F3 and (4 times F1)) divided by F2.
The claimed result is 2.12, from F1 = 61.71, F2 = 61.58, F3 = 69.06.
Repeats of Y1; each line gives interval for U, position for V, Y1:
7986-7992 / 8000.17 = 0.4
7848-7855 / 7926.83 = -0.2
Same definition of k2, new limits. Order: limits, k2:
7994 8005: 61.2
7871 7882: 56.6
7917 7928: 55.5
